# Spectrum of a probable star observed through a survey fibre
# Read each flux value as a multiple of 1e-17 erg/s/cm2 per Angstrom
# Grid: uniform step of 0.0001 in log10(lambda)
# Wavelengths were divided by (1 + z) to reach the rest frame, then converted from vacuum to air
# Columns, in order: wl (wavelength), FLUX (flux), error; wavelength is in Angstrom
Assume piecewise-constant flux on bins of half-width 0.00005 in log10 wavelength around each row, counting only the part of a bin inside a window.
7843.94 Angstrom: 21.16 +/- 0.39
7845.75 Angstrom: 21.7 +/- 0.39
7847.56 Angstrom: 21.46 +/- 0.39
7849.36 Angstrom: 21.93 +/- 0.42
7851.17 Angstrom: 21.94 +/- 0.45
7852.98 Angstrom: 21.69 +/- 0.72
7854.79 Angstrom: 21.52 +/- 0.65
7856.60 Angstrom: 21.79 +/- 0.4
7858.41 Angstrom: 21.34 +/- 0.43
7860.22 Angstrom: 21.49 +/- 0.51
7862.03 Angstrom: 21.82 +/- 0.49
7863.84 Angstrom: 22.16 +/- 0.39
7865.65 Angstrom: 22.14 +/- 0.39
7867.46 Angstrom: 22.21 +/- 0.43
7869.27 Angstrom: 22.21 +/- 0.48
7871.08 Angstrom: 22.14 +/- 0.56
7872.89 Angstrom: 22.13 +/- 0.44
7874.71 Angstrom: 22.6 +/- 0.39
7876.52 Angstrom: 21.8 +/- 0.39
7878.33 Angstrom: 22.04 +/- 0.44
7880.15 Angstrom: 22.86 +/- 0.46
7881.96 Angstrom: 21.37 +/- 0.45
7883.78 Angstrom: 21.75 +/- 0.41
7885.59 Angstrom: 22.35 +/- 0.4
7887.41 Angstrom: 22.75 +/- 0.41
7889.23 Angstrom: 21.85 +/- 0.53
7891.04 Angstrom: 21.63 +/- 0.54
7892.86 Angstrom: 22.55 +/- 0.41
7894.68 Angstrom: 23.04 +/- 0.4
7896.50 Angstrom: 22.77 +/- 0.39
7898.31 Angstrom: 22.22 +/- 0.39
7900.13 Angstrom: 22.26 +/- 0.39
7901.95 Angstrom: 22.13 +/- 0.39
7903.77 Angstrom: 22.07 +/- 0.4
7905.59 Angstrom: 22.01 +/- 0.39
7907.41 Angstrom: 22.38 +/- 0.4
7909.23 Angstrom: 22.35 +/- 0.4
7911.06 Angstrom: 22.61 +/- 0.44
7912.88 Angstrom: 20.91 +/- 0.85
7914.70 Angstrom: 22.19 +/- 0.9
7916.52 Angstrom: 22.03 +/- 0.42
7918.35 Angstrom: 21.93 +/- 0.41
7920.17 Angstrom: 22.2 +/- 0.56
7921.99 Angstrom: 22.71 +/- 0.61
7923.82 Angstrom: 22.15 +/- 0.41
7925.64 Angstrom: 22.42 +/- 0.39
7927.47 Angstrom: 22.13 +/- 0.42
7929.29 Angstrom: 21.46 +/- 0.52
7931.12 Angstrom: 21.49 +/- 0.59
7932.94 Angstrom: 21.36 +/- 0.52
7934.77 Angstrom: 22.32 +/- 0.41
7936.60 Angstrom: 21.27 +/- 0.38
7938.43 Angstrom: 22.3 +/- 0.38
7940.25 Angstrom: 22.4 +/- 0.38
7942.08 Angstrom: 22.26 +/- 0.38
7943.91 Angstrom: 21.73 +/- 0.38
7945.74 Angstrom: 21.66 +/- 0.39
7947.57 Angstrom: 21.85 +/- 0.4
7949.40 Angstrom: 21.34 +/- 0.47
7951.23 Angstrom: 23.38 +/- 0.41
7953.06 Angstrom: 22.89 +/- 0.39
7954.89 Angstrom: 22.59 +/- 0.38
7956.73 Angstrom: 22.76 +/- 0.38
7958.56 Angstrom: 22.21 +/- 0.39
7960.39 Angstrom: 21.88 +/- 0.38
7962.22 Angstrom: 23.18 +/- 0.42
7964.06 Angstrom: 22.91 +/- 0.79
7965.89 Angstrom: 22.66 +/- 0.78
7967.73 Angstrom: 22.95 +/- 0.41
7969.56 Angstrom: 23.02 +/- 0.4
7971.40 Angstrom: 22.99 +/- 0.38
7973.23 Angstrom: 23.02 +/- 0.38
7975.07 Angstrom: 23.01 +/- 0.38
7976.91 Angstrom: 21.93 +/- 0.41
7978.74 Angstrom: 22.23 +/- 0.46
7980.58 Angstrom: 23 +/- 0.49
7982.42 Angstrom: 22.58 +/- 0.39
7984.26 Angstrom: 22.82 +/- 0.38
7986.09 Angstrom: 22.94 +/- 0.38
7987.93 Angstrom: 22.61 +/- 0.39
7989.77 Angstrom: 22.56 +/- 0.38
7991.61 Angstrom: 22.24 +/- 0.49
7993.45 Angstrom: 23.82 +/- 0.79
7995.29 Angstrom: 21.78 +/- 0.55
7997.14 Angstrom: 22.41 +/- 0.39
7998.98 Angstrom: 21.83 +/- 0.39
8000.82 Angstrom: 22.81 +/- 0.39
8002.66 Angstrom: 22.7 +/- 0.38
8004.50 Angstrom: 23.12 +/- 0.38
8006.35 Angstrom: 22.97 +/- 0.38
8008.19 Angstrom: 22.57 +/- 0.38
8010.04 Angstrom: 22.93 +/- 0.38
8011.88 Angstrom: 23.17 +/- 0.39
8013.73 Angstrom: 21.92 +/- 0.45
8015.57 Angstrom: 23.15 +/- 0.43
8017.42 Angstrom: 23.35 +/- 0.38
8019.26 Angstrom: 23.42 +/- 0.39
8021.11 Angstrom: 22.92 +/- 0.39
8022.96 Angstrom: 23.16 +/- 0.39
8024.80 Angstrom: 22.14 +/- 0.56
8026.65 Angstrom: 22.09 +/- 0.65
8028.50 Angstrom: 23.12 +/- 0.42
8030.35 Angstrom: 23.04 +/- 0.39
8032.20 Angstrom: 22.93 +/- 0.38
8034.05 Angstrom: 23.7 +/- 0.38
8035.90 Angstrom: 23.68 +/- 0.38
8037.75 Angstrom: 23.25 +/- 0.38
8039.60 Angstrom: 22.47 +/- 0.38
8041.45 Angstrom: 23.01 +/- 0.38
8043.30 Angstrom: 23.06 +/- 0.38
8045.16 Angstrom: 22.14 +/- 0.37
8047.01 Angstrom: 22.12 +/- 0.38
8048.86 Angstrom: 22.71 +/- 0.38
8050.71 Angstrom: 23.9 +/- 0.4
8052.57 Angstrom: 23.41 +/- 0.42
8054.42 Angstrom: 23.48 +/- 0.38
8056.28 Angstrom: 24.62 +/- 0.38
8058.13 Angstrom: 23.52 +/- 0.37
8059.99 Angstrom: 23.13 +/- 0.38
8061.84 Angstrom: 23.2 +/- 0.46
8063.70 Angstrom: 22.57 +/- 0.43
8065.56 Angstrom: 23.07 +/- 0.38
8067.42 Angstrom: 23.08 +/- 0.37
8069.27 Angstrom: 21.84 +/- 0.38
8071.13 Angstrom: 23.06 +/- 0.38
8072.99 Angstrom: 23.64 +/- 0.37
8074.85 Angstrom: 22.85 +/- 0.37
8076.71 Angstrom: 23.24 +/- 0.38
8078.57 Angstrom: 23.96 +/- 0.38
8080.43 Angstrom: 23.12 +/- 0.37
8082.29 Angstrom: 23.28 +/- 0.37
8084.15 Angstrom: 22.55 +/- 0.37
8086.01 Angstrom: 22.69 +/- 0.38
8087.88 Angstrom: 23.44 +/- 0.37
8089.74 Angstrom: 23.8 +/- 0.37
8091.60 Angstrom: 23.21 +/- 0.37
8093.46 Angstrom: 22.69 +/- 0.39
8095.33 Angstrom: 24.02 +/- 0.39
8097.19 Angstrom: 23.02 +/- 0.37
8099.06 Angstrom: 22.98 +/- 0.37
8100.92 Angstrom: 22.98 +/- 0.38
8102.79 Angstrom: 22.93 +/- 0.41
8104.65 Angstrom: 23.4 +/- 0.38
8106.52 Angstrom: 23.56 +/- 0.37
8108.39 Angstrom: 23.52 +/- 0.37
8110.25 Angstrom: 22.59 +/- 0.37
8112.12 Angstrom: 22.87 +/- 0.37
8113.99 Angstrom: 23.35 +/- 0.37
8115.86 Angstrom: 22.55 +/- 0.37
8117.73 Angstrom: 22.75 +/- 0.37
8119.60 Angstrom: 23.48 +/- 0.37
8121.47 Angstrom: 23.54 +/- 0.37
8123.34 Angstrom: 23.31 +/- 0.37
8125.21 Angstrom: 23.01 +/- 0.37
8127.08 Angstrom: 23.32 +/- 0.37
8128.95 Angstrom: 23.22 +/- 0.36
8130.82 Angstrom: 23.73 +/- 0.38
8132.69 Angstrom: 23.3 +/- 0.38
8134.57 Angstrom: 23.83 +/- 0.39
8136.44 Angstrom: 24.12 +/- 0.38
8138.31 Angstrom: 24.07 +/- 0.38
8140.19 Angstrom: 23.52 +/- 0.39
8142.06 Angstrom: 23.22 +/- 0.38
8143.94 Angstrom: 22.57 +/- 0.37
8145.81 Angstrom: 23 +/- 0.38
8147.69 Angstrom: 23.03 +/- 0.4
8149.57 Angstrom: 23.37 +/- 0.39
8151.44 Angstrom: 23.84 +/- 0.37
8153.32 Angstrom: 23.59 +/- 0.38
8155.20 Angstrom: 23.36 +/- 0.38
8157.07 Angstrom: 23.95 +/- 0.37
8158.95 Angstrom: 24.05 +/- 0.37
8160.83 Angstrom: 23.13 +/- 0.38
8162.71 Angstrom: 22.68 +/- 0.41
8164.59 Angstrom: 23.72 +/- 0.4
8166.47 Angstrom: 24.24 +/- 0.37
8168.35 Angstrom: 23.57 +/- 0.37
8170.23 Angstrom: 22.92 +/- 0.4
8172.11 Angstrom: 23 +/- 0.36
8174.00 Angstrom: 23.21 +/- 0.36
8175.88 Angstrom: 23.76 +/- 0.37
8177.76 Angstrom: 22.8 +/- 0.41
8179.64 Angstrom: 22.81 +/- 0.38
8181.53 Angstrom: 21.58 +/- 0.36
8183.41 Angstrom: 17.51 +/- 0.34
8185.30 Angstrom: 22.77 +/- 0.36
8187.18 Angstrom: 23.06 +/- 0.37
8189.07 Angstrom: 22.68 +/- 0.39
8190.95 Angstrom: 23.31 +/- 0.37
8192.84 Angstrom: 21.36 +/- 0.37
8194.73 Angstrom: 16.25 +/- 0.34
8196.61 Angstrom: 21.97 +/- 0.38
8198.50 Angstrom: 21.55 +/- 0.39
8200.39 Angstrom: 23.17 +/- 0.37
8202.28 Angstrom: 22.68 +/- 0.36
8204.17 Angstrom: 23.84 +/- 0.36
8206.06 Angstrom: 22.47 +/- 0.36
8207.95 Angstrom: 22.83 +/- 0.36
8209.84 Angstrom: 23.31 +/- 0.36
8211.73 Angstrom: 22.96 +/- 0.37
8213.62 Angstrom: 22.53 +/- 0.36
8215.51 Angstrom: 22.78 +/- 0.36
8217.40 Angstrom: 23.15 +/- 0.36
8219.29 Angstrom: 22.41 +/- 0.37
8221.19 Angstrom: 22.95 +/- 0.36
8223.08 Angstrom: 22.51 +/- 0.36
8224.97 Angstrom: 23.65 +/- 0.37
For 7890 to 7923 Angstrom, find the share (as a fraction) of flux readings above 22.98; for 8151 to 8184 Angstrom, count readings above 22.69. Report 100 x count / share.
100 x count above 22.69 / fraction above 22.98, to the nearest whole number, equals 27000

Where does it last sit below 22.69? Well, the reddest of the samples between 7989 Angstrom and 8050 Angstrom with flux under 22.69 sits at 8047.01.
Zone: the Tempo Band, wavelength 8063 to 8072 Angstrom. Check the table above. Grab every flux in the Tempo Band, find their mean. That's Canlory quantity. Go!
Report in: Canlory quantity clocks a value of 22.7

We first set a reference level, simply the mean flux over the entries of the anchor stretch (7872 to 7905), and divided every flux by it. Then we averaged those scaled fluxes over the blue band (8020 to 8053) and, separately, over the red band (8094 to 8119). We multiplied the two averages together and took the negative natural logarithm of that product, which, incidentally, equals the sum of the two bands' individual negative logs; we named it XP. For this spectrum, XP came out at -0.070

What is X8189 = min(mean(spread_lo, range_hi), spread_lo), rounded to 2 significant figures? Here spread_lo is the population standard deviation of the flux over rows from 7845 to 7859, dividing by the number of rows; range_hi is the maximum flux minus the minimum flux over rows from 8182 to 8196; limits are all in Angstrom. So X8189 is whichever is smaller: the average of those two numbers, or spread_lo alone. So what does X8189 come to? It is 0.20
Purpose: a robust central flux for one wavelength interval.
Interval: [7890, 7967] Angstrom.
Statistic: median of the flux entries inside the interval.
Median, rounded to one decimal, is 22.2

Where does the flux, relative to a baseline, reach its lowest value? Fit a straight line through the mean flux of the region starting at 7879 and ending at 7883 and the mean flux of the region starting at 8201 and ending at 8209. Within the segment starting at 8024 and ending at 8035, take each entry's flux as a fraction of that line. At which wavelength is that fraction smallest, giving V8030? 8026.65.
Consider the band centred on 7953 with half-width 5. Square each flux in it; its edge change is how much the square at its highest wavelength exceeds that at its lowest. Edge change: 62.6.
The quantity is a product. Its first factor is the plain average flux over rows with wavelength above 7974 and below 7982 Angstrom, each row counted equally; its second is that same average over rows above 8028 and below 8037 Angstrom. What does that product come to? 525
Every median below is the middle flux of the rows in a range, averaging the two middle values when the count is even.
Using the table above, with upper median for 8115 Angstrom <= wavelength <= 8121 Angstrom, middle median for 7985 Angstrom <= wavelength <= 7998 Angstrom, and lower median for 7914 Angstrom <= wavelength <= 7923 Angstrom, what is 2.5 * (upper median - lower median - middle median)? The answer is -55.0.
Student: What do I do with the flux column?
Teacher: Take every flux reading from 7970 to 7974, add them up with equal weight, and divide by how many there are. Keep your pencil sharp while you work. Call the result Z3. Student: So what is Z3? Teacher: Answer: 23.0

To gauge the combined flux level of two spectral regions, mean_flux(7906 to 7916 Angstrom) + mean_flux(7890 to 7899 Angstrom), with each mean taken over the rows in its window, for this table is 44.5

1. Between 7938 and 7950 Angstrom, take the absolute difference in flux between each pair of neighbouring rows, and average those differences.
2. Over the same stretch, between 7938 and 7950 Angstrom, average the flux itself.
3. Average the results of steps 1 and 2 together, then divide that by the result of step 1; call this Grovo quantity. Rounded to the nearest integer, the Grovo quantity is 43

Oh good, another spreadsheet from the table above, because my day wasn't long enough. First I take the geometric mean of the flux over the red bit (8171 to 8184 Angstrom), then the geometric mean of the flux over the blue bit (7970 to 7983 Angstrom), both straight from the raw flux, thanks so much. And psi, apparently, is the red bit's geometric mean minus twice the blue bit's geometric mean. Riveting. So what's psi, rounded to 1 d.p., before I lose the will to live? -23.4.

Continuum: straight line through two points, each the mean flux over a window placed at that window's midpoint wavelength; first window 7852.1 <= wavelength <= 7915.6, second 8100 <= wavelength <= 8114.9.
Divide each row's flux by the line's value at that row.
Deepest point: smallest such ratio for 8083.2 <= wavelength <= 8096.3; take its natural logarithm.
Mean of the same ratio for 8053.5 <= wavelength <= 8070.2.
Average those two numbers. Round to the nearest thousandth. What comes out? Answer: 0.494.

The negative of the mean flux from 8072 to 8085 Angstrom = -23.2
